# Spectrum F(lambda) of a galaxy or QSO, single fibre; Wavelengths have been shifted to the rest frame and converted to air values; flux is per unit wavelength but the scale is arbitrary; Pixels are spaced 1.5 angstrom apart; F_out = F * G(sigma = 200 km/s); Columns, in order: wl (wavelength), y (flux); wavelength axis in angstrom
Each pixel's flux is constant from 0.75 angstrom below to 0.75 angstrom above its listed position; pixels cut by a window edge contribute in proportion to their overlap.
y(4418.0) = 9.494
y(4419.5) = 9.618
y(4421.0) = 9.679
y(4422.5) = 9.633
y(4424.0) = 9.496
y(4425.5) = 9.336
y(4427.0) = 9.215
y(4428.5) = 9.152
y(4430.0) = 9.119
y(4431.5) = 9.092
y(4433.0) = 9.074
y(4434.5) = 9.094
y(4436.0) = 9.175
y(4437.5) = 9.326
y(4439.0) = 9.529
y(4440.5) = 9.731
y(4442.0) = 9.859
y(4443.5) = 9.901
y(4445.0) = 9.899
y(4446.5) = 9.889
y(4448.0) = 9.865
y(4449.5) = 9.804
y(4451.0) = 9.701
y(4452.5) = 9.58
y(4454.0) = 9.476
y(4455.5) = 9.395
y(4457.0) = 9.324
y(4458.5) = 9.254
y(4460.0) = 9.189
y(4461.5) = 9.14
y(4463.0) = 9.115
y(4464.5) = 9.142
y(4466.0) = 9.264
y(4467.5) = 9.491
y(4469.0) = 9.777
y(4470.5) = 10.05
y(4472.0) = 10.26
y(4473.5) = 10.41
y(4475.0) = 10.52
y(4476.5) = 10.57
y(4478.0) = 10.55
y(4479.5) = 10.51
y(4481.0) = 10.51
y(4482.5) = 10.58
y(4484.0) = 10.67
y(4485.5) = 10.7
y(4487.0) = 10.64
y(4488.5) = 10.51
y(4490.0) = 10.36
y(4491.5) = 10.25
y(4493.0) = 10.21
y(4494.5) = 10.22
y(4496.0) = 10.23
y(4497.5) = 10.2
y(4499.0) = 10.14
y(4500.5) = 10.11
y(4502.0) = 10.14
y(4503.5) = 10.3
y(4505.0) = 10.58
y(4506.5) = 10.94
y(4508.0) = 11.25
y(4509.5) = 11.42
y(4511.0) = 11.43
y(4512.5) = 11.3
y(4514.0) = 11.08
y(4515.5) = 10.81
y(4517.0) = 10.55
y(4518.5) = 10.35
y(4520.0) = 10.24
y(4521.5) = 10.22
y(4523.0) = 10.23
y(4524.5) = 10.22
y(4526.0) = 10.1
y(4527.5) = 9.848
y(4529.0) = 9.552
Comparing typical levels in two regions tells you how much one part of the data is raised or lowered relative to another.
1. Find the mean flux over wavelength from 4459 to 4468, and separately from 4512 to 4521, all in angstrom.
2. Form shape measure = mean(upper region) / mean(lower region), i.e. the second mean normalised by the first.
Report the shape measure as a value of 1.16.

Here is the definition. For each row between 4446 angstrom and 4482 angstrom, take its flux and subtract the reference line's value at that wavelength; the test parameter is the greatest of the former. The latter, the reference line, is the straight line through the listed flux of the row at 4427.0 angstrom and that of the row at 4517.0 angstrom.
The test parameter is 0.62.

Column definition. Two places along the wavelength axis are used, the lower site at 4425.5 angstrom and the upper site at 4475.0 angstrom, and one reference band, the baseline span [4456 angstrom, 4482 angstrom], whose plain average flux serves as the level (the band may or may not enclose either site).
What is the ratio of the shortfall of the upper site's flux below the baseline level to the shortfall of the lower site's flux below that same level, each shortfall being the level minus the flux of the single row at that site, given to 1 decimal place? -1.4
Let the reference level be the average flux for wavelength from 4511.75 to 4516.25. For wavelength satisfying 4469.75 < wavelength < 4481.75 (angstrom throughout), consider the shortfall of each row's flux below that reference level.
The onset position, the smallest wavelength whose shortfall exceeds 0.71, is 4470.5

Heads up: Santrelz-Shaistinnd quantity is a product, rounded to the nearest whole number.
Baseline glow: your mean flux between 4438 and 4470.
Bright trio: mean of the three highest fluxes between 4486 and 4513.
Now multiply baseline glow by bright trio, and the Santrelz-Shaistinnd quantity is 109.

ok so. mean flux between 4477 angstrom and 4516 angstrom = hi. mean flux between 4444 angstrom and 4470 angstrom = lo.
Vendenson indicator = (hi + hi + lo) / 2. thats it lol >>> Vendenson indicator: 15.35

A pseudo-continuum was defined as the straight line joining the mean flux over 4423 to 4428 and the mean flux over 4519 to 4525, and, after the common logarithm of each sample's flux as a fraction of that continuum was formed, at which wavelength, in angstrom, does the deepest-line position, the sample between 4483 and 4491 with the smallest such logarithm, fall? 4490.0 angstrom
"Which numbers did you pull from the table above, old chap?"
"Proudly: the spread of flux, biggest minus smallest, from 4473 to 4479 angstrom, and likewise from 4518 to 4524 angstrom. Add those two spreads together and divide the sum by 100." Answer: 0.0029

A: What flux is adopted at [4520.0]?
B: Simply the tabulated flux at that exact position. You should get 10.24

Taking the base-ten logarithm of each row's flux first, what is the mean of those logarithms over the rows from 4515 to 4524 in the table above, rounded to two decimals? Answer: 1.02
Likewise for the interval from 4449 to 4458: 0.98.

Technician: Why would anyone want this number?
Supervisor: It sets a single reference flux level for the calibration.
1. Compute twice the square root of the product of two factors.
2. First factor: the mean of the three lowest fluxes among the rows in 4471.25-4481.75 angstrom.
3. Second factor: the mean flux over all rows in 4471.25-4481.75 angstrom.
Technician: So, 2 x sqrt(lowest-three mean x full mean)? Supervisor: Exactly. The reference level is 20.9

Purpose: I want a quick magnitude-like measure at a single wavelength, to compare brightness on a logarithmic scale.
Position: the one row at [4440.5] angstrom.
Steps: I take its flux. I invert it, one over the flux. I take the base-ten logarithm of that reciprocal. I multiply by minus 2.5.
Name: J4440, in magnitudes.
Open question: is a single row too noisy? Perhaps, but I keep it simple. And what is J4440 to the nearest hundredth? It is 2.47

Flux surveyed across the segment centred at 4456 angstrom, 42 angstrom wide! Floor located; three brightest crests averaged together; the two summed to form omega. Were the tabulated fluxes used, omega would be 19.6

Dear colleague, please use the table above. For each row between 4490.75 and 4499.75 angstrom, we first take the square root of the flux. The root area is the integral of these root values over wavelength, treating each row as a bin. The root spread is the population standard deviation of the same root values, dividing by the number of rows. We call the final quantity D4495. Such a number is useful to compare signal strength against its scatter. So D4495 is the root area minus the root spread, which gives 29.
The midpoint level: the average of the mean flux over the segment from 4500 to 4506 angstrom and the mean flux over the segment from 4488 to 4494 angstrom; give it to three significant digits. 10.3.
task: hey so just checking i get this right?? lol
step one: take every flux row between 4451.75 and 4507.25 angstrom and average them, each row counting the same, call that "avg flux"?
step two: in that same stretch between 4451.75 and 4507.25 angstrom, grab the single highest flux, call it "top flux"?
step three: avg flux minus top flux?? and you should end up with -0.9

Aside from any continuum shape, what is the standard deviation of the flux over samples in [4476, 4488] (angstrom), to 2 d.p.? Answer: 0.07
